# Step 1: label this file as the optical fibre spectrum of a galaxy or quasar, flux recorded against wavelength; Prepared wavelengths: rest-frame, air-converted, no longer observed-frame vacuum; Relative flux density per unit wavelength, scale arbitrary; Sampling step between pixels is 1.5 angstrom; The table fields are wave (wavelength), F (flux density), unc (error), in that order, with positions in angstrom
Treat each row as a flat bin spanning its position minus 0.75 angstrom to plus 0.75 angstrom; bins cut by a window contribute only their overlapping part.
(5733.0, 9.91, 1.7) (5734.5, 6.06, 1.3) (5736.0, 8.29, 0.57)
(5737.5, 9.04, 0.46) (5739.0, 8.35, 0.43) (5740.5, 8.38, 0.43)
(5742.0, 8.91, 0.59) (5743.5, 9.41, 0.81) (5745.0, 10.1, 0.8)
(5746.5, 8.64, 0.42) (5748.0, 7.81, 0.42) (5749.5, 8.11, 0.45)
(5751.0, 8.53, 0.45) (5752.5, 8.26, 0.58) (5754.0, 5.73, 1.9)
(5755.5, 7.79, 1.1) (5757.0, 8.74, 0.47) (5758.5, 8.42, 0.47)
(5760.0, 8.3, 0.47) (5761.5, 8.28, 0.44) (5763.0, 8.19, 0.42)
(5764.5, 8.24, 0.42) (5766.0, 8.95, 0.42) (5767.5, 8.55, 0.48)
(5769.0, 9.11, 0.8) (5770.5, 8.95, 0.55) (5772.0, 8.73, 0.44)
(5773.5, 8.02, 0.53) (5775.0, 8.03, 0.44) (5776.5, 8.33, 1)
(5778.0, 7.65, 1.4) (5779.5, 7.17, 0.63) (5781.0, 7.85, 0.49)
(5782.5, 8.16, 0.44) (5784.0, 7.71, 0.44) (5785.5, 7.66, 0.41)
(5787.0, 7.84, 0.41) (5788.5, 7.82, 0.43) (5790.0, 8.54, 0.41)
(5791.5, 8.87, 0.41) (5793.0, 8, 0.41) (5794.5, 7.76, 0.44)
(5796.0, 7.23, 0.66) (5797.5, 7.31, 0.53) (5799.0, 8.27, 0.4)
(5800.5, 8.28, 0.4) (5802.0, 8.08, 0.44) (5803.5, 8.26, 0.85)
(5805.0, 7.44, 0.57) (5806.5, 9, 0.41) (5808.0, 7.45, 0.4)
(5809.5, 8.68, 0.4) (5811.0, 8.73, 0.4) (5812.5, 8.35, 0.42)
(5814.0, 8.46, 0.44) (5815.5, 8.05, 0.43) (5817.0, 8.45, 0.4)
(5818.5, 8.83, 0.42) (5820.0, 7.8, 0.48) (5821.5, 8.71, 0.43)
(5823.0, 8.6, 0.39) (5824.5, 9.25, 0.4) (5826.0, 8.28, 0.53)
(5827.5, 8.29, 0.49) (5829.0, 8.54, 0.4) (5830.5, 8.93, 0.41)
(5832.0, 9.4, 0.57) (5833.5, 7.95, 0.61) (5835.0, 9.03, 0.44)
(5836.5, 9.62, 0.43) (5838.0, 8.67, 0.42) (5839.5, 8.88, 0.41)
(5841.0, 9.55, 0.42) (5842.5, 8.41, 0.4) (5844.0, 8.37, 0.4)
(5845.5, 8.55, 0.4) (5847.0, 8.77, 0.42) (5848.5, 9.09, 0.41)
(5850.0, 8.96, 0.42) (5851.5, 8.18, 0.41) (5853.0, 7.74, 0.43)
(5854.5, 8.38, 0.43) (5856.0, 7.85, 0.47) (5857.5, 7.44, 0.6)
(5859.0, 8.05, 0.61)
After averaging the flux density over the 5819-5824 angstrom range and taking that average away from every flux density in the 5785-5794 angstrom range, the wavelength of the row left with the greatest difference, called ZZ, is 5791.5 angstrom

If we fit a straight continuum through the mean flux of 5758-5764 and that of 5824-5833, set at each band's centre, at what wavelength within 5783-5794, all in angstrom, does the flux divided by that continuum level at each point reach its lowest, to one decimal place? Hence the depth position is 5785.5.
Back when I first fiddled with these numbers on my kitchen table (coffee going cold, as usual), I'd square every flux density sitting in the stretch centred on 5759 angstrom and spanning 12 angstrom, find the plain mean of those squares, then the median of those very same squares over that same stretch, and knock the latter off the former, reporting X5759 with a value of -4.1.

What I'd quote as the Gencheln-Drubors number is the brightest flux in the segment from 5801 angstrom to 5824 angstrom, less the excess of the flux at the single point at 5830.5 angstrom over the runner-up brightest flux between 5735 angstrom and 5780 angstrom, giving 9.5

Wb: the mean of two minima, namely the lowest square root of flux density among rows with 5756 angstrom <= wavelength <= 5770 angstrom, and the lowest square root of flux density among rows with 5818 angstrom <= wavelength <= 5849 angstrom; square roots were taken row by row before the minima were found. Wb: 2.83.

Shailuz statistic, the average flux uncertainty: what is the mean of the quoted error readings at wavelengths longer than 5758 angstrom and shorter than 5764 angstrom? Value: 0.45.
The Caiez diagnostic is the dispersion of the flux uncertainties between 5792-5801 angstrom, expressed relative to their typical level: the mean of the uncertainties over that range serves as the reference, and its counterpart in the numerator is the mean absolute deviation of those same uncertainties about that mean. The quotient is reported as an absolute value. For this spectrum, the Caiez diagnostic 0.171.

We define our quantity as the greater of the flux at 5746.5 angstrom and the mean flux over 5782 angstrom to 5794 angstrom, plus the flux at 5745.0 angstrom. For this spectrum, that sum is 18.74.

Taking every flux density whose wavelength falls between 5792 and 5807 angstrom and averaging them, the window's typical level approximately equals 7.96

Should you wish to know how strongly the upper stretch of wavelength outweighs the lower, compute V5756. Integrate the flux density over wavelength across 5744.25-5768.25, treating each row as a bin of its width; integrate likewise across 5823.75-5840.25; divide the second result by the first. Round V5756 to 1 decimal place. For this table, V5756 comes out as 0.7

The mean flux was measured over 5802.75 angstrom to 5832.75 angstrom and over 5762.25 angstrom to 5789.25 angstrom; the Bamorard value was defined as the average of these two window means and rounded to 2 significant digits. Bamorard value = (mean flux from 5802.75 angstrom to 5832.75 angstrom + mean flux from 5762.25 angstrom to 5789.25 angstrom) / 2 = 8.3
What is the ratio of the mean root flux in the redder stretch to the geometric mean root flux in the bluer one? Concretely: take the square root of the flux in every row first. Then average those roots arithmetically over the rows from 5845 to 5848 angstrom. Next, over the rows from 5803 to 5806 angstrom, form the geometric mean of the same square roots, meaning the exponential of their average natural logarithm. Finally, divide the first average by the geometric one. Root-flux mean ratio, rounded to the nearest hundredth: 1.05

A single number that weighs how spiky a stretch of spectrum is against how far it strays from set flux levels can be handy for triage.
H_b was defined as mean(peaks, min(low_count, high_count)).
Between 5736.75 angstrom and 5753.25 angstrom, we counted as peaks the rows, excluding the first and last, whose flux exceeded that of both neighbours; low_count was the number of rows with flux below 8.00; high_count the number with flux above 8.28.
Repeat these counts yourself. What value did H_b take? 1.5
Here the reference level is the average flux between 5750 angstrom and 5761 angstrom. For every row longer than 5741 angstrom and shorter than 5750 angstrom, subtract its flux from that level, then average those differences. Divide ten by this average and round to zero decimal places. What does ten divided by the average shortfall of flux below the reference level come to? -12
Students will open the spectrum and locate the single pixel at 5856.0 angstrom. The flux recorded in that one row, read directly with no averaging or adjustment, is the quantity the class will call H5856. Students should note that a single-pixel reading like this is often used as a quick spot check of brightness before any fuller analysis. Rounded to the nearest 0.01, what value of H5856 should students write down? 7.85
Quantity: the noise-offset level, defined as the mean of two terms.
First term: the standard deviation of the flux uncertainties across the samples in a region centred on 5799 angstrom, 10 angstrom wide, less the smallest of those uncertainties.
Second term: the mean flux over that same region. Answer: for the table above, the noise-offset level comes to 3.82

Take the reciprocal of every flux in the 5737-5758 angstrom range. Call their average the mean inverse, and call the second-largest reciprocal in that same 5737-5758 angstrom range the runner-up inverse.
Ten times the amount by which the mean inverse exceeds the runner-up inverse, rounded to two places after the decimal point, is -0.08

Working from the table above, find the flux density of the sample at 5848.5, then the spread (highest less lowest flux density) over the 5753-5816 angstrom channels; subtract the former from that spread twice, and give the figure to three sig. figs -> -14.8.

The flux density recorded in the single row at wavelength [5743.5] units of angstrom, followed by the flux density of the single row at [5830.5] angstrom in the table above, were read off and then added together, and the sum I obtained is 18.3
